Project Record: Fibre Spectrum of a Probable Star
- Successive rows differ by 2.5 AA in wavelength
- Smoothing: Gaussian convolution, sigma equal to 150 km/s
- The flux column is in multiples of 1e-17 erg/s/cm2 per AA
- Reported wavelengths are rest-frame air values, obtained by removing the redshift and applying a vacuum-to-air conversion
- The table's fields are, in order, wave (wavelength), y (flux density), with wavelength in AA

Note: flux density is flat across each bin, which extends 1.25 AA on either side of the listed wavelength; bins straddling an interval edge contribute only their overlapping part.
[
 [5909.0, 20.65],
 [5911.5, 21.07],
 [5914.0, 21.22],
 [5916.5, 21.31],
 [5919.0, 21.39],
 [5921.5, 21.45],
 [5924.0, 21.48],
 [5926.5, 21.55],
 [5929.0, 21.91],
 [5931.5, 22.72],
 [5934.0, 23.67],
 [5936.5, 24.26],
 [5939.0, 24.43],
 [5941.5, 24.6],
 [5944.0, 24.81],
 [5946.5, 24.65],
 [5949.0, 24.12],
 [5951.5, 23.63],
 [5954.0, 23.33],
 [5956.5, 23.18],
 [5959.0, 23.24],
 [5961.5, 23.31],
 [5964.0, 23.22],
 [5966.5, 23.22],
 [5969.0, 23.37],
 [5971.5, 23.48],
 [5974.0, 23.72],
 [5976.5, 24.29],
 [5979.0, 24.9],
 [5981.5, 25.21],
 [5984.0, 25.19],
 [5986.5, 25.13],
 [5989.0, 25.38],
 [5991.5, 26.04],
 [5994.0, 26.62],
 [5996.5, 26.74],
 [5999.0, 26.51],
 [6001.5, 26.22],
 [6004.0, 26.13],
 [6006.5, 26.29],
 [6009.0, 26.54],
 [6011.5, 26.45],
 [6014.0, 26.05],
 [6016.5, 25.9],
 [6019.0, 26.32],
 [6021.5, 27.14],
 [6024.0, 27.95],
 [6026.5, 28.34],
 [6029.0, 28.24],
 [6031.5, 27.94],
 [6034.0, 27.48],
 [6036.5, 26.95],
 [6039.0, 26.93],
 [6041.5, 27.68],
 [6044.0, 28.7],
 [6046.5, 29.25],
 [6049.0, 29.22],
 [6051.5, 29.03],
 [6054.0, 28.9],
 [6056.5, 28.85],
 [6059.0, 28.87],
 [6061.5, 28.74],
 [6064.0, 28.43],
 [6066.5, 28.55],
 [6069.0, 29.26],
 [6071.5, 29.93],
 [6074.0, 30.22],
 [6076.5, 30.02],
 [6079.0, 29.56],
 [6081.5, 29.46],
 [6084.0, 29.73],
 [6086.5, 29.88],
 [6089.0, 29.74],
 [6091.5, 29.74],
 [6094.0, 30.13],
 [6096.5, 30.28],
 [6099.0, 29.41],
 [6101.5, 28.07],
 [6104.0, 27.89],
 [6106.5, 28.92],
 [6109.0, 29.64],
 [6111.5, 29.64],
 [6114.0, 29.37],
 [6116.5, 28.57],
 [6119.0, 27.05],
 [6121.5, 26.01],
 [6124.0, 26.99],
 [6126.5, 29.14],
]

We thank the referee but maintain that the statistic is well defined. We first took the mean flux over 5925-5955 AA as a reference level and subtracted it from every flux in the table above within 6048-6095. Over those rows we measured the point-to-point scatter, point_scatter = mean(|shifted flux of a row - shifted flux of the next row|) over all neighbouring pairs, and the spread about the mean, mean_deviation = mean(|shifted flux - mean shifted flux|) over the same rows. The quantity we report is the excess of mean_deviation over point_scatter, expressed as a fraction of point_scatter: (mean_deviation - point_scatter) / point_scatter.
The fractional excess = 1.0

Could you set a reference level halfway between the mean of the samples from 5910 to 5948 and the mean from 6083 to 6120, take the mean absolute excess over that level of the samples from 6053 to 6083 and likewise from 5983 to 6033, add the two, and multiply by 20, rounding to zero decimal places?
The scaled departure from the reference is 82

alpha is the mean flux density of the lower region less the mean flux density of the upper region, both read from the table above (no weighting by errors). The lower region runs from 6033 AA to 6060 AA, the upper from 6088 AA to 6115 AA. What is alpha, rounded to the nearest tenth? -1.0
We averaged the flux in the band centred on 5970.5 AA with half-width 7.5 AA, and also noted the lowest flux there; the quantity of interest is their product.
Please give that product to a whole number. 547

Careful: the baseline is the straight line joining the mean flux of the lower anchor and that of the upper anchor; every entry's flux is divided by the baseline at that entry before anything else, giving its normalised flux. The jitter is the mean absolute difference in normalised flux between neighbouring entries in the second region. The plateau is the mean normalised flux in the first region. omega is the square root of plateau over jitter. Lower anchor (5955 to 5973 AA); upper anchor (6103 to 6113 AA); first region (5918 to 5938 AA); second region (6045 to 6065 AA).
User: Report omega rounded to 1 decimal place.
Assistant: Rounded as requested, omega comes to 11.1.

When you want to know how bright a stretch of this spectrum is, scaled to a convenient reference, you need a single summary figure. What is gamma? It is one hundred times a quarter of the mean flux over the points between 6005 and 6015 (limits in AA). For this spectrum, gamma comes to 658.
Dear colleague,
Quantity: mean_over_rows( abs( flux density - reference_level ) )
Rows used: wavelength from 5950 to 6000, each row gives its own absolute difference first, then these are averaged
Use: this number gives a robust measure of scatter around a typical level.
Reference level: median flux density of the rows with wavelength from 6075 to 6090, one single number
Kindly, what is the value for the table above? 5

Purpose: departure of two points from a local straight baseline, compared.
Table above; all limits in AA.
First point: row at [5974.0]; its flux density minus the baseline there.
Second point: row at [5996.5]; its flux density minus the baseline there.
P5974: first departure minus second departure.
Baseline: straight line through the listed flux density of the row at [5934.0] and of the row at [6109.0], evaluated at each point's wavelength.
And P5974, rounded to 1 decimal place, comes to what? -2.3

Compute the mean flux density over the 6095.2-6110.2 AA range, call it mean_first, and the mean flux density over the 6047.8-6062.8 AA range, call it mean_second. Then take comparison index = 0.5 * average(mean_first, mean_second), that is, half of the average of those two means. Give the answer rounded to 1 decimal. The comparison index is 14.5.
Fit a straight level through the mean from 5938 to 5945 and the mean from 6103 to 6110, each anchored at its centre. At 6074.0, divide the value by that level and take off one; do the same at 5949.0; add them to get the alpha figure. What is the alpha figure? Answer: 0.052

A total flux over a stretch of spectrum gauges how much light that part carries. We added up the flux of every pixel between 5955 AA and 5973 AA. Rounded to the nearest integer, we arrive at 163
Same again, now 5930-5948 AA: 169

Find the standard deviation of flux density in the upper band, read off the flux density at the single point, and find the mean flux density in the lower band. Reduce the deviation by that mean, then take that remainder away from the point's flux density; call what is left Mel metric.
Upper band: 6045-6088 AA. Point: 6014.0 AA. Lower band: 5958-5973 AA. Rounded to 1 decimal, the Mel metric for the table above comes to 48.8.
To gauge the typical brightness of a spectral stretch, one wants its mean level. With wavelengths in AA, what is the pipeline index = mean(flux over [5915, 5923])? 21.4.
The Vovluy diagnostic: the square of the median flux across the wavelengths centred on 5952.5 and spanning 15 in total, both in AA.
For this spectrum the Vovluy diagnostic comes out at 551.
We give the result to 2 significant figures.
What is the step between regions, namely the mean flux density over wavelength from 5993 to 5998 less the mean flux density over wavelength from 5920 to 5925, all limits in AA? 5.2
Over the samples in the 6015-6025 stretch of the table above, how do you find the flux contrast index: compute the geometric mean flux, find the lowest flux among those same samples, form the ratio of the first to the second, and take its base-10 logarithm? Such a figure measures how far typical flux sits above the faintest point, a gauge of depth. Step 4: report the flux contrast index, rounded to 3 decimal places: 0.015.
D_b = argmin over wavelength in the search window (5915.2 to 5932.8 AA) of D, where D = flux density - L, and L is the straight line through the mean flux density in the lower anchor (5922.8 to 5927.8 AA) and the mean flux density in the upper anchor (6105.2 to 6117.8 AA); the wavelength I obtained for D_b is 5926.5 AA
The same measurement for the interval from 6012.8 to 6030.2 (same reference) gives 6016.5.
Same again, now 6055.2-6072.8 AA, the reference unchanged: 6064.0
